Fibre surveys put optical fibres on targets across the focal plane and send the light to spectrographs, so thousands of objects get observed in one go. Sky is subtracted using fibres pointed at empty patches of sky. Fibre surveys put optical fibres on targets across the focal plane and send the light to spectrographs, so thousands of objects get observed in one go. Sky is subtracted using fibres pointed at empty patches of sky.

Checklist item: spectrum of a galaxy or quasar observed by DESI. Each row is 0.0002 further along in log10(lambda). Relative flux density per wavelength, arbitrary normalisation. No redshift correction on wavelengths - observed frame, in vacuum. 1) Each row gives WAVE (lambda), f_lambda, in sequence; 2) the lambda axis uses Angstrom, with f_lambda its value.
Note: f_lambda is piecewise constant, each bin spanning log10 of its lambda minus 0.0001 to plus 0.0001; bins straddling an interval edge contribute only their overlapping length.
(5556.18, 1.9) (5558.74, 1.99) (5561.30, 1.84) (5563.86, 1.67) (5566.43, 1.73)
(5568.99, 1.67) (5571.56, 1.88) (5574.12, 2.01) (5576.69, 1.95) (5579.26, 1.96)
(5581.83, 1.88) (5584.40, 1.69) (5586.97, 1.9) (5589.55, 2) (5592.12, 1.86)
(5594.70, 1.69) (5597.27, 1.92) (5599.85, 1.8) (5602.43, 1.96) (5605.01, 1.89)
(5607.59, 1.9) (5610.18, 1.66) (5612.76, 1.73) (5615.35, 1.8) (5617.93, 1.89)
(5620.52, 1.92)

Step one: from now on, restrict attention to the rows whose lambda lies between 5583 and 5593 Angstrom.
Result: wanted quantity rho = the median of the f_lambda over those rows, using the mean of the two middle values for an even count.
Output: 1.88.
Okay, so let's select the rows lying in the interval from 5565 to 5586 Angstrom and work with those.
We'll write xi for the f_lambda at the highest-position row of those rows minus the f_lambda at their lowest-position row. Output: -0.04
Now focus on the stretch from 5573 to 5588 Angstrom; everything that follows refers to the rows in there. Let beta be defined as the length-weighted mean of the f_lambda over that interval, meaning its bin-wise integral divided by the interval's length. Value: 1.897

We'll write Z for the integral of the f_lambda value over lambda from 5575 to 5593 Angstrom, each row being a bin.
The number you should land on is 34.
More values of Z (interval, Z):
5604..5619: 27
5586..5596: 19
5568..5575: 13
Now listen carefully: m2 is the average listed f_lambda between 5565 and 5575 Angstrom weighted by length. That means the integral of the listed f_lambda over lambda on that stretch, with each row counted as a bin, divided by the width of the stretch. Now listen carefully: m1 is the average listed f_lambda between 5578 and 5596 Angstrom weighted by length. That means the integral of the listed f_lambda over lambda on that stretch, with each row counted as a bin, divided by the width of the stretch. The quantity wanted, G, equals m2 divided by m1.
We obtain 0.98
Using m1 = 1.85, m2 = 1.81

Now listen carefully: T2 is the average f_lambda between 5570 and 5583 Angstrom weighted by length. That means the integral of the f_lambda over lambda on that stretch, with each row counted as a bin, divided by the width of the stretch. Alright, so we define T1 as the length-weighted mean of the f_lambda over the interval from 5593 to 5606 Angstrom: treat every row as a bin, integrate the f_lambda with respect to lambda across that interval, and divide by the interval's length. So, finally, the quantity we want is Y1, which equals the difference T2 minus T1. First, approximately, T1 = 1.85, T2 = 1.93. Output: 0.08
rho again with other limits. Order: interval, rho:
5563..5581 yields 1.88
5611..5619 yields 1.80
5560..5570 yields 1.70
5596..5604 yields 1.92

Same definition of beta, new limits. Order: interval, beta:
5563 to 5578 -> 1.822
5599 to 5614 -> 1.824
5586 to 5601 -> 1.861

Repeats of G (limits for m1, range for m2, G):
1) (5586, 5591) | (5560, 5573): 0.90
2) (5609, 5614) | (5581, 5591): 1.10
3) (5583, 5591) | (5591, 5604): 0.99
